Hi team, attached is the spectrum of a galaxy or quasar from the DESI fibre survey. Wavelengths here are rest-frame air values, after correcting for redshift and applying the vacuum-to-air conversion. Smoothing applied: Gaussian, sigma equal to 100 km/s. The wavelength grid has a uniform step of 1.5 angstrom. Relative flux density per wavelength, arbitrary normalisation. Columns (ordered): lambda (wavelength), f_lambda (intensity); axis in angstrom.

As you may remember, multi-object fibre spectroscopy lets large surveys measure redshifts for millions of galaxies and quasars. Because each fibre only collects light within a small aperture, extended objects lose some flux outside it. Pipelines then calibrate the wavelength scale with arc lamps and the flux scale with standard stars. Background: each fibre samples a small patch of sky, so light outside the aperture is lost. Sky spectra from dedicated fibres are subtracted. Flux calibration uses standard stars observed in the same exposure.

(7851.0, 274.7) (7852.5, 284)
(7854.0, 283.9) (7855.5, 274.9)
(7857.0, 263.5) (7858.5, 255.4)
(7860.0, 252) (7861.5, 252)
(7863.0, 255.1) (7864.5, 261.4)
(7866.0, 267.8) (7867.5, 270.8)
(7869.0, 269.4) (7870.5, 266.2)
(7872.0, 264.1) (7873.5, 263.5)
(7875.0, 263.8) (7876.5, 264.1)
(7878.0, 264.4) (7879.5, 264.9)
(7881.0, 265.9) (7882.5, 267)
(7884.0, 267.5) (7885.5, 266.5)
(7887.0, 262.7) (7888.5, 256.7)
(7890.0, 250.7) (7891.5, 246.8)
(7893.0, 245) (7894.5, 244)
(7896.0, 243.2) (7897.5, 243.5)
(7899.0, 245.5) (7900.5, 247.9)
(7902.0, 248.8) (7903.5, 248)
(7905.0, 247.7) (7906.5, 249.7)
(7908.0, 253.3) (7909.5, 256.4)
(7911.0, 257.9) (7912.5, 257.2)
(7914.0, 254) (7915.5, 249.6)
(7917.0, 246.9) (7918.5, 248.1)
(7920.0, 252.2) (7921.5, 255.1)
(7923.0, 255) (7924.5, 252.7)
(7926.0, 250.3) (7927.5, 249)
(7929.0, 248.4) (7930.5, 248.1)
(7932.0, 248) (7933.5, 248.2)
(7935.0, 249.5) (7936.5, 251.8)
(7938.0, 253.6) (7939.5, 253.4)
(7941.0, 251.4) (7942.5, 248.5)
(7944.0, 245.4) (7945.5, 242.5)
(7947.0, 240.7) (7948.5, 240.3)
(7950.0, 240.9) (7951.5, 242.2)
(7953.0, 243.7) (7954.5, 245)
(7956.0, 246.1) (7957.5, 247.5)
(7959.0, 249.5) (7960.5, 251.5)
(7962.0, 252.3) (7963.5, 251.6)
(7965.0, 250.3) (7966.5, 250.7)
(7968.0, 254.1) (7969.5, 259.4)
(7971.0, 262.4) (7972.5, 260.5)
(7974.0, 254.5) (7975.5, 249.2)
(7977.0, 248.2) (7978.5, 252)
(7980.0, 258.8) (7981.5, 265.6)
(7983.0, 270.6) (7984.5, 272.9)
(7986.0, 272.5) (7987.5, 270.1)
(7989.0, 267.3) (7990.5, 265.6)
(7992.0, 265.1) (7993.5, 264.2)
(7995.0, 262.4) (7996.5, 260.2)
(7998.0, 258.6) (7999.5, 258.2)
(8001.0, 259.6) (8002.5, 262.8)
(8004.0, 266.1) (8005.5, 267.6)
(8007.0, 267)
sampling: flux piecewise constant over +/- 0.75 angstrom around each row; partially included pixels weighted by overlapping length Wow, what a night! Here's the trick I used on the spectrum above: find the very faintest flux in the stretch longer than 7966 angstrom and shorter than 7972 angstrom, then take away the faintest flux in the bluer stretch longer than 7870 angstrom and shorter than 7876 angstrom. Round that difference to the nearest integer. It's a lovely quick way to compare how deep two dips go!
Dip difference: -13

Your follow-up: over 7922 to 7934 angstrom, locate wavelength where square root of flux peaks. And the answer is 7923.0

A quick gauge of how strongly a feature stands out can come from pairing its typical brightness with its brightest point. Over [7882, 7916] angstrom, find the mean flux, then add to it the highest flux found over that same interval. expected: 520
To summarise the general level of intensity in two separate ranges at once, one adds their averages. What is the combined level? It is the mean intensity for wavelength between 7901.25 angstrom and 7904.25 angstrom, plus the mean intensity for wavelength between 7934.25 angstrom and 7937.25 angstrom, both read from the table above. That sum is 499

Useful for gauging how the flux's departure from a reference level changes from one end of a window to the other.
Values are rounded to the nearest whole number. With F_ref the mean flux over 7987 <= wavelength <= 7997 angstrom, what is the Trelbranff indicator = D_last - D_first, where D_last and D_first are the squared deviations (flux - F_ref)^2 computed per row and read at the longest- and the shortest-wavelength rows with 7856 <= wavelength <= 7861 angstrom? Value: 166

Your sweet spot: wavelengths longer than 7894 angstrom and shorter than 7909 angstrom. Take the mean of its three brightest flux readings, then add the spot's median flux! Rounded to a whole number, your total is 498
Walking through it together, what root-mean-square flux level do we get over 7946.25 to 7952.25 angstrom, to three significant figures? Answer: 241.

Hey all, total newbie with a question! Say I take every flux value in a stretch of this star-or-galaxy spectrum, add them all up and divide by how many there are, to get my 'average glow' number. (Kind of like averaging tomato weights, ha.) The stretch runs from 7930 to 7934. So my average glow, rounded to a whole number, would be 248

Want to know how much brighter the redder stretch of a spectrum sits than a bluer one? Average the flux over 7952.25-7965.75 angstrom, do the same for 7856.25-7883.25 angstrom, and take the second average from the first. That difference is -14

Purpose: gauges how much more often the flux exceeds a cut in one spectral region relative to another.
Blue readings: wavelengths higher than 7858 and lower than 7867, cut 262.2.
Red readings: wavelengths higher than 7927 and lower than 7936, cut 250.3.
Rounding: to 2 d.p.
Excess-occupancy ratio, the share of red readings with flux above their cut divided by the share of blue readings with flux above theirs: 0.00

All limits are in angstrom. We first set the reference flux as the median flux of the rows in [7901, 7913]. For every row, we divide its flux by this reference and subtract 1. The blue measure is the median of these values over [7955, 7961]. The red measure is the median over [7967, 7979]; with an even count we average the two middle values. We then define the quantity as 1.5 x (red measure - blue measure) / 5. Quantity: 0.007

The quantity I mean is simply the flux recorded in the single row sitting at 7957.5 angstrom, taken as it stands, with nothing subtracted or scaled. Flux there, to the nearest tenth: 247.5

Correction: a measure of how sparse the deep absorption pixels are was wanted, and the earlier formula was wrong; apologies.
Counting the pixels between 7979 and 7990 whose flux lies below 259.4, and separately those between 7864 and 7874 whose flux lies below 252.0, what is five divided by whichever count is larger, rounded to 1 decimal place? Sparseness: 5.0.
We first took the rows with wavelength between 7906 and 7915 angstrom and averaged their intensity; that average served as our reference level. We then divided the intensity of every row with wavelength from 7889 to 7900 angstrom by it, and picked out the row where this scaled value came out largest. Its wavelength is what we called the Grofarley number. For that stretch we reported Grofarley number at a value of 7890.0 angstrom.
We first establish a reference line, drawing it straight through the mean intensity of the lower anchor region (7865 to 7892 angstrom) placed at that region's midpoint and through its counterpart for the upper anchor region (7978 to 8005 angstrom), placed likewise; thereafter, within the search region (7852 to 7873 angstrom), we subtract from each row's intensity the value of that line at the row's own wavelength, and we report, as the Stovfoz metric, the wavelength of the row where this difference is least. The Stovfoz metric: 7861.5 angstrom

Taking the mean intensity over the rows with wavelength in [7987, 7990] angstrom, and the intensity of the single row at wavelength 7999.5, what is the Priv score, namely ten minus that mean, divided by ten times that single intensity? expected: -0.100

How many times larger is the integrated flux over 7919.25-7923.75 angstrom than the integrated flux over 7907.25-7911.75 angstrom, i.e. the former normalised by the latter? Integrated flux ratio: 0.99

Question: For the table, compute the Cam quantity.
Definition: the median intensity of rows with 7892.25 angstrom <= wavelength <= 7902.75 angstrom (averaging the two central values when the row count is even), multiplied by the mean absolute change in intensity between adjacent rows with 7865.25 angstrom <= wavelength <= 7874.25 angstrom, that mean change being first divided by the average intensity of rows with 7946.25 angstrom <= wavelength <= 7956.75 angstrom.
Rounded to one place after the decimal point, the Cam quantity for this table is 2.1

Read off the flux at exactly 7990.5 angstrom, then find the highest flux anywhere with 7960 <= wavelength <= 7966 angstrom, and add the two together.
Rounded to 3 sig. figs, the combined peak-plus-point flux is 518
